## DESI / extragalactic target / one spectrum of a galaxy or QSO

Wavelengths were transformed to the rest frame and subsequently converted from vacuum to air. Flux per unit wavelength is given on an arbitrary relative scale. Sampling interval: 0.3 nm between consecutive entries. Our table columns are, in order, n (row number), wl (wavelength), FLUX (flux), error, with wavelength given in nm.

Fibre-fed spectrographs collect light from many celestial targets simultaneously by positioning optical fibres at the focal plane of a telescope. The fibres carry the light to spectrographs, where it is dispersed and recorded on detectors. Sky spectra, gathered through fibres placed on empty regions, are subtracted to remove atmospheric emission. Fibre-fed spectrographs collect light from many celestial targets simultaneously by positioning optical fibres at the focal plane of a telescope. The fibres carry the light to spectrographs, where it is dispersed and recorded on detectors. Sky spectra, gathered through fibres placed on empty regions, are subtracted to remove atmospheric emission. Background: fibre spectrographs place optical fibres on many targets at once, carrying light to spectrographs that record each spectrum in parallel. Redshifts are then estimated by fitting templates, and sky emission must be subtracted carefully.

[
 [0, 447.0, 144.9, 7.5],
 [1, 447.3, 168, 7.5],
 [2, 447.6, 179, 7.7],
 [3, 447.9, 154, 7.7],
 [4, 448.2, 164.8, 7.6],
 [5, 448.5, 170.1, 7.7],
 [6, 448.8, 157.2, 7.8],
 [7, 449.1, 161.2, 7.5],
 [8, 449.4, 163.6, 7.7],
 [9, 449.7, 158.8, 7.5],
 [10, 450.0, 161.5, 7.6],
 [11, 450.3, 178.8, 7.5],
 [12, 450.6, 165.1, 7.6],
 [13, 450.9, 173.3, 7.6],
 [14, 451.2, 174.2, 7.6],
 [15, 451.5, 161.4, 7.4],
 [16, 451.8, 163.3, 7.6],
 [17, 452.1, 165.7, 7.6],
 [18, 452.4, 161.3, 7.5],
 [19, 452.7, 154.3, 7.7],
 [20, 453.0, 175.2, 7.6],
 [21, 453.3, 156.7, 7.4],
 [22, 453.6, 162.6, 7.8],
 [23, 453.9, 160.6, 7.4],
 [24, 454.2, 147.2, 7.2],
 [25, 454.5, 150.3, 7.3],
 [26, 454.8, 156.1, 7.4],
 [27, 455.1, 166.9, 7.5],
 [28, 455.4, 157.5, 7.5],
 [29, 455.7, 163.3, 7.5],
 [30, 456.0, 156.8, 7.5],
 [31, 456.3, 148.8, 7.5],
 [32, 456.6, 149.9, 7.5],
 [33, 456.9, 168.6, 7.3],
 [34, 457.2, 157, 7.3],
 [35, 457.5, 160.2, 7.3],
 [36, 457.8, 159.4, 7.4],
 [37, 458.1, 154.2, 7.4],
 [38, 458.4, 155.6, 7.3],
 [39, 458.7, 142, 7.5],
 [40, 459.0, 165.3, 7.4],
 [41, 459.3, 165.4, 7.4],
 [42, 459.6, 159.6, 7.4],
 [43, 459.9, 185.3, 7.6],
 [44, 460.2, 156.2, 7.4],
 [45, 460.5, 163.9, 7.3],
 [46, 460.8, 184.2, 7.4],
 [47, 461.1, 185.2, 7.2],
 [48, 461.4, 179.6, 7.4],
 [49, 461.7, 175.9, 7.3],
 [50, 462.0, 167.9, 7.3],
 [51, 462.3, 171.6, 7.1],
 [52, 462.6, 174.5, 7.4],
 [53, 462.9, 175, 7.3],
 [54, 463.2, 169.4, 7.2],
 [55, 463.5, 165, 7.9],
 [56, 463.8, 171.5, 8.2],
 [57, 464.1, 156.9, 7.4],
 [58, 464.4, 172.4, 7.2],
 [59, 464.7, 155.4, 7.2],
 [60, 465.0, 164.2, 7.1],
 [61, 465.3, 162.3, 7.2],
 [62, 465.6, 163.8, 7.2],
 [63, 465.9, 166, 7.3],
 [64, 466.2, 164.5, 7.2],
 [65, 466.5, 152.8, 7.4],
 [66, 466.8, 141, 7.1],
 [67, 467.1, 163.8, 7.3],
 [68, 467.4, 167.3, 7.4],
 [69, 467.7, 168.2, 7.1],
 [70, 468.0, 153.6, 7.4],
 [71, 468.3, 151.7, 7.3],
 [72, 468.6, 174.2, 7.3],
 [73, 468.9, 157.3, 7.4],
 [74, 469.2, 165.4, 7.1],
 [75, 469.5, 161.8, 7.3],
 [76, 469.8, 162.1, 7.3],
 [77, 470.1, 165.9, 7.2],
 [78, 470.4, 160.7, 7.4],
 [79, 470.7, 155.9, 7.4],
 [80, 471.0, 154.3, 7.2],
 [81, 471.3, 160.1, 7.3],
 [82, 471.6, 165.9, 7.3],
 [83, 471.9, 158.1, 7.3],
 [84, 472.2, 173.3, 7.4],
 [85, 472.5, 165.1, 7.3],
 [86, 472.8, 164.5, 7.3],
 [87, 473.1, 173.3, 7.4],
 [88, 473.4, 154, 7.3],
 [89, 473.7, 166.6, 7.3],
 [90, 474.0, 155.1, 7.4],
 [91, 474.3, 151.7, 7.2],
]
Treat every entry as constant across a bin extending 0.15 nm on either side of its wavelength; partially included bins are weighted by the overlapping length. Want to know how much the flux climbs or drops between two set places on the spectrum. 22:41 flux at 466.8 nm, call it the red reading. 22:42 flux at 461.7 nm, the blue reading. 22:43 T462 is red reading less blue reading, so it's -35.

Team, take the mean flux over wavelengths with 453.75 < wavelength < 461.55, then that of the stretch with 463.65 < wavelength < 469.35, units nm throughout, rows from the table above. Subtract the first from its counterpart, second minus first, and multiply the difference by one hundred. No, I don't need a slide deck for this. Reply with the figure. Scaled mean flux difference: 20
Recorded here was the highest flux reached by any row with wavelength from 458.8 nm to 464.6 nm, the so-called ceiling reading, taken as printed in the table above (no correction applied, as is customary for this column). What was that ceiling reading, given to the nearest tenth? 185.3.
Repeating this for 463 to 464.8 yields 172.4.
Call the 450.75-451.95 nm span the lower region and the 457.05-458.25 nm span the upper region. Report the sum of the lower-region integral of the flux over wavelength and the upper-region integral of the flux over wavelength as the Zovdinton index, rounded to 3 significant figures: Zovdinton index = 391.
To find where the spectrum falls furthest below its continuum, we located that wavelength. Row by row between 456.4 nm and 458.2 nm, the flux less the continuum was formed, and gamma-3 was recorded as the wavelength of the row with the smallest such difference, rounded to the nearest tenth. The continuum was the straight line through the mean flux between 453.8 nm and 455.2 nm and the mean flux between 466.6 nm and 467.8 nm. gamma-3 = 456.6 nm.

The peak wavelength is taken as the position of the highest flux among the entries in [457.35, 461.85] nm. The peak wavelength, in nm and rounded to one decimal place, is 459.9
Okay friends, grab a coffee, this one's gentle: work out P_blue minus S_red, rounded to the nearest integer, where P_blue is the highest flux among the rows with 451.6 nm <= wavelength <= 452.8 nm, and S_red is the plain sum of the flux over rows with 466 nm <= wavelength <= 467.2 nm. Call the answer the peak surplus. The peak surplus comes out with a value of -456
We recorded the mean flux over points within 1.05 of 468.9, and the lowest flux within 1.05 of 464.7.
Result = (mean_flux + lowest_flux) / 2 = 158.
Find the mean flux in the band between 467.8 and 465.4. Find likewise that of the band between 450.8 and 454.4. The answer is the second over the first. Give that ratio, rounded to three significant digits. 1.01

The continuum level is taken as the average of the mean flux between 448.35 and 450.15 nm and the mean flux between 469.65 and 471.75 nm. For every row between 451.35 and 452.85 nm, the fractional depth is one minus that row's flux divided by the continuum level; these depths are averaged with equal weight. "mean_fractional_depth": 0.00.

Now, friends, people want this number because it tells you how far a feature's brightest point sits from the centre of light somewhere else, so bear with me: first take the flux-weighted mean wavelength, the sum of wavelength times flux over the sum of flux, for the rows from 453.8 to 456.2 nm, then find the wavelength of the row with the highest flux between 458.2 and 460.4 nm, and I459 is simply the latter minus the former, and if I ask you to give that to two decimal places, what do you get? 4.94 nm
